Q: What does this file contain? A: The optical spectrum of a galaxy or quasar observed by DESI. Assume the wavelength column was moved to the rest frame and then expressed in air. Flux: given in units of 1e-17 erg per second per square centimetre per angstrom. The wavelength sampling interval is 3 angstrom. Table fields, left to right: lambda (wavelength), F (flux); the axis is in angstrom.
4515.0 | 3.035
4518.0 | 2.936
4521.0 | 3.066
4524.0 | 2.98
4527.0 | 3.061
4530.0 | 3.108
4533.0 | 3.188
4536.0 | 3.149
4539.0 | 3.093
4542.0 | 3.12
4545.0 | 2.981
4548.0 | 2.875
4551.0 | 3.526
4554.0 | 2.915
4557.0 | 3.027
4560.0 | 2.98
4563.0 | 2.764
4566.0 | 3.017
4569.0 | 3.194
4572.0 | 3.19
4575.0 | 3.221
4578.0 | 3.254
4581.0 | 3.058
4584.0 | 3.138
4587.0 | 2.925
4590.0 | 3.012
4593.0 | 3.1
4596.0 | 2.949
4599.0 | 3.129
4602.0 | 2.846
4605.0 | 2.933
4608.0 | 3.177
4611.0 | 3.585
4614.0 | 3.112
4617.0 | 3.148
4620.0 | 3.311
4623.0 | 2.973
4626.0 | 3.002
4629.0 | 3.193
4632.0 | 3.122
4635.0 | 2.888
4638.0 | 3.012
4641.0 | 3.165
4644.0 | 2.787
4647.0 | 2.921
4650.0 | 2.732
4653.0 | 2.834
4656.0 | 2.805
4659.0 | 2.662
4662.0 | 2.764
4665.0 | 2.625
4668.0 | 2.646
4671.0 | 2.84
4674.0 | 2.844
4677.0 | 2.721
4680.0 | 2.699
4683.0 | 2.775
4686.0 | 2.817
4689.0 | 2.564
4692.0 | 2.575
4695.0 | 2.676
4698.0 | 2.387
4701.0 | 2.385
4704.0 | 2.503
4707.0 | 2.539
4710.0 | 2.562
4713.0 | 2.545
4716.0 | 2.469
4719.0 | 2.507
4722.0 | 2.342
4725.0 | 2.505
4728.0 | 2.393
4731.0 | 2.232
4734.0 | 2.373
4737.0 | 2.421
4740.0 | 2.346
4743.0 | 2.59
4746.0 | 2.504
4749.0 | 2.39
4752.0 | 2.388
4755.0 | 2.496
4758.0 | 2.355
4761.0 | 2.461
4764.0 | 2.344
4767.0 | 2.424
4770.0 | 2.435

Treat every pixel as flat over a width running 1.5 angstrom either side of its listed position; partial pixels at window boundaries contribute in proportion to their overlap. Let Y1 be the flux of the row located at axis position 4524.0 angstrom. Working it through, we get 2.98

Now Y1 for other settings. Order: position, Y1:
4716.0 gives 2.469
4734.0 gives 2.373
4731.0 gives 2.232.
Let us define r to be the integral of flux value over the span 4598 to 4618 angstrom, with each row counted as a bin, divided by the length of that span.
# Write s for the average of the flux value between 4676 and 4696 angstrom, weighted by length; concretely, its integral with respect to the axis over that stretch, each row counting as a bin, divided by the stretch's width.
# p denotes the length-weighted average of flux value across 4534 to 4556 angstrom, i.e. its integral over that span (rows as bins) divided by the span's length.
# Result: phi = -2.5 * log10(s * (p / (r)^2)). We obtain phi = 0.18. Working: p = 3.1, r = 3.13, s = 2.7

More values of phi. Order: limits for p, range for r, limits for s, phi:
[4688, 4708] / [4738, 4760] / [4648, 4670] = -0.16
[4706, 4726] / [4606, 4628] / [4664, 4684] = 0.43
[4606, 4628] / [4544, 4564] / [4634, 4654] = -0.02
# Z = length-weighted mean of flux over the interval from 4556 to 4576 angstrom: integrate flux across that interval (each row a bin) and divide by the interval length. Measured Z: 3.1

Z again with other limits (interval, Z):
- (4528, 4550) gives 3.1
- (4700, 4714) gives 2.5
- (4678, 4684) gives 2.7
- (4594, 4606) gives 3.0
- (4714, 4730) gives 2.4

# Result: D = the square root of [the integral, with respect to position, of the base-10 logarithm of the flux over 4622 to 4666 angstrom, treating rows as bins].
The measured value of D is 4.5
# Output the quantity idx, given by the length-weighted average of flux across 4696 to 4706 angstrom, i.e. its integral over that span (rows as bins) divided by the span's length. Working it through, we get 2.4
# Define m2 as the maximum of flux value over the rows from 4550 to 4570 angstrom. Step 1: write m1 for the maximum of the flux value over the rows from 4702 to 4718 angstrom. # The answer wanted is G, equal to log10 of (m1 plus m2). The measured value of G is 0.78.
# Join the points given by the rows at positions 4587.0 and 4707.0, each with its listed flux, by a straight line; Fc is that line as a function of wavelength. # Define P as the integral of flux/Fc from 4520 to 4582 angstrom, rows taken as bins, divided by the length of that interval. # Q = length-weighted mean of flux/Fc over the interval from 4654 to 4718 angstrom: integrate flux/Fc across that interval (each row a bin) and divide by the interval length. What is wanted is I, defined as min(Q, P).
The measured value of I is 1.01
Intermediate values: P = 1.01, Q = 1.01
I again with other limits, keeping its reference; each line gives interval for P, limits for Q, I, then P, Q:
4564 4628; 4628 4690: 1.05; 1.07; 1.05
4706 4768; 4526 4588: 1.00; 1.00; 1.02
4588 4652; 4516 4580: 1.01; 1.08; 1.01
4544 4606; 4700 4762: 0.99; 1.03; 0.99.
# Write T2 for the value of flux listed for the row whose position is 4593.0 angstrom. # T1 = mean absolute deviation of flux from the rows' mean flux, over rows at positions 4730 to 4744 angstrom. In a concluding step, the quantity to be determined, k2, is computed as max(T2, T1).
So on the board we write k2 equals 3.1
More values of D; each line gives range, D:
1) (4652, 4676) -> 3.2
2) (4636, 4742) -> 6.7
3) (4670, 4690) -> 3.0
